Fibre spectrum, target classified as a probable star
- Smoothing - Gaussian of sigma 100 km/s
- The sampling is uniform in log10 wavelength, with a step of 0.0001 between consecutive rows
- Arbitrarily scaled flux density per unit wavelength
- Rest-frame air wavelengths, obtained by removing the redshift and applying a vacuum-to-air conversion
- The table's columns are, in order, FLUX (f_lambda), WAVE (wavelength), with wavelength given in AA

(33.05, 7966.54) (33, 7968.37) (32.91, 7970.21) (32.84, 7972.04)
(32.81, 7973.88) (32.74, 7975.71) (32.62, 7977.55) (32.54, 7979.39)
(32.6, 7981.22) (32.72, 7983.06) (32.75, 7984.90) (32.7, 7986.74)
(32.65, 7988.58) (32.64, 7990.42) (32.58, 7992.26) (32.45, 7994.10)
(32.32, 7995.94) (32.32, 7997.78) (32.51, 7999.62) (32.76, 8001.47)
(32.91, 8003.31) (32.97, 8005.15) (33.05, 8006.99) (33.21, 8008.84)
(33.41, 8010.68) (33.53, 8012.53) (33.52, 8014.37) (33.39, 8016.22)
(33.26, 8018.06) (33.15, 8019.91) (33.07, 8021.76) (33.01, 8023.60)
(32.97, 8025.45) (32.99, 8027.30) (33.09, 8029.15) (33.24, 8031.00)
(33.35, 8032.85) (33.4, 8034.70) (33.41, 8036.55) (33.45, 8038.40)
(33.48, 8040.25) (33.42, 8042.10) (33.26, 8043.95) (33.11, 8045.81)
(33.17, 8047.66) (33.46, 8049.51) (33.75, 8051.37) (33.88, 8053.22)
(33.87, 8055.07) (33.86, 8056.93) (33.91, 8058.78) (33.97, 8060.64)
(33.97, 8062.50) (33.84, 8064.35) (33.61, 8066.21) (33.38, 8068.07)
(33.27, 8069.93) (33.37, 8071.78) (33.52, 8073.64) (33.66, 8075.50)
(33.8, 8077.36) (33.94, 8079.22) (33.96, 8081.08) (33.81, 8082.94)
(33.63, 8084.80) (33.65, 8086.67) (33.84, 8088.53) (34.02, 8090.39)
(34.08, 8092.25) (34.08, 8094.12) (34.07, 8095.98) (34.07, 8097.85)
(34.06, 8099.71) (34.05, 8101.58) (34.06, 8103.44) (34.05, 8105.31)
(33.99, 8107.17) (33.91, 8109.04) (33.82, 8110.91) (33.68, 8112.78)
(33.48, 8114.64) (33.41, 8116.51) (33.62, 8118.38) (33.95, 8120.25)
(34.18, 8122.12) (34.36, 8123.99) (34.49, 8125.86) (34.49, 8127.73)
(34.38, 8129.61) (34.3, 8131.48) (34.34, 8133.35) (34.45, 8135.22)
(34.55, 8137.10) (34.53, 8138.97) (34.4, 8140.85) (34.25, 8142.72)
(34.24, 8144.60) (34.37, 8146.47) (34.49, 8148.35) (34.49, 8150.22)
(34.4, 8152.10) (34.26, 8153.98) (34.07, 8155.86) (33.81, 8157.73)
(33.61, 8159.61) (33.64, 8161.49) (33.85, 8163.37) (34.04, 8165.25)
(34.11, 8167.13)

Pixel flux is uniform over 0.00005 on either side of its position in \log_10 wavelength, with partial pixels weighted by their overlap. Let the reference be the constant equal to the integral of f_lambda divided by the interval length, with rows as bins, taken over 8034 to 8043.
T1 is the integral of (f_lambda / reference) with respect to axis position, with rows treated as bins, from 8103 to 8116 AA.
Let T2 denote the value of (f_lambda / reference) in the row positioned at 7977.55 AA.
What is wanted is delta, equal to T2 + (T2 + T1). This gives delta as 15.1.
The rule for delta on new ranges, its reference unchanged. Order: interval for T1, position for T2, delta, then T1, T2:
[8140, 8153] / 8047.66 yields 15.4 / 13.37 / 0.99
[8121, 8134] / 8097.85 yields 15.4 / 13.35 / 1.02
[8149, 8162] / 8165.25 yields 15.3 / 13.24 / 1.02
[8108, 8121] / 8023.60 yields 15.1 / 13.09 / 0.99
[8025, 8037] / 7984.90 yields 13.9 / 11.91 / 0.98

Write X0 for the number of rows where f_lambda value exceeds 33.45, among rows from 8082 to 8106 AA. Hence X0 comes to 13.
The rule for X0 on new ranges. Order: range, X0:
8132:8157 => 13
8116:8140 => 12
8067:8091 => 10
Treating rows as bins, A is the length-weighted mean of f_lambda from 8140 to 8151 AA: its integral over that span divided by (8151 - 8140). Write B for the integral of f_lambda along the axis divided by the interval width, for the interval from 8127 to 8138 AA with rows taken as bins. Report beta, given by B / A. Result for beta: 1.000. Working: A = 34.4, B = 34.4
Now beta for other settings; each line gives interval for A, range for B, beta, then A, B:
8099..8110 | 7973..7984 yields 0.961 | 34.0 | 32.7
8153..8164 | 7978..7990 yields 0.964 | 33.9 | 32.7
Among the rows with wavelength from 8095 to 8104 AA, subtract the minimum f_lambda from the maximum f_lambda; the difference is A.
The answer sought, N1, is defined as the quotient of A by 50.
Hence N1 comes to 0.000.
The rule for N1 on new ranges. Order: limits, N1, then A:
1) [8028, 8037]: 0.006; 0.3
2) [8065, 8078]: 0.011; 0.5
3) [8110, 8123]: 0.015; 0.8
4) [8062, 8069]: 0.012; 0.6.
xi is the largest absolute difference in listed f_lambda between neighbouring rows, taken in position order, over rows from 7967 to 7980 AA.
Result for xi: 0.120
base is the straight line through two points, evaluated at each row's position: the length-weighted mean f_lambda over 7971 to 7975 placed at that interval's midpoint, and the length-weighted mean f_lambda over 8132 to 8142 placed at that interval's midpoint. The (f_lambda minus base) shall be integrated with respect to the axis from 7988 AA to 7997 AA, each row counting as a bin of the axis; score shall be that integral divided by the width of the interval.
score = -0.6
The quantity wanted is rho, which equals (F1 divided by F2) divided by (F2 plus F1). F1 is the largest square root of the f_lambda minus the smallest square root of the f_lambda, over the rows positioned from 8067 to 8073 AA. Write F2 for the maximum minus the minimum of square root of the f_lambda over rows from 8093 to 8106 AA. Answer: 306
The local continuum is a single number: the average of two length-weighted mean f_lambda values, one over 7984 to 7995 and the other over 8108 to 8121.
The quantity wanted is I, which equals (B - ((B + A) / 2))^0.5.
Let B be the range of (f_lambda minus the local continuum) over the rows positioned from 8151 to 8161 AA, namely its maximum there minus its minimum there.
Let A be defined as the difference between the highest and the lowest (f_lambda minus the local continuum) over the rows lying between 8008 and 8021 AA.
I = 0.45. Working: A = 0.38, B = 0.79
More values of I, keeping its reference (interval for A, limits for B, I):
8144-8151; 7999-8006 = 0.32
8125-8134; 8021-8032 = 0.20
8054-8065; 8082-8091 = 0.36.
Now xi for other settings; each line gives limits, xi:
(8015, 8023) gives 0.130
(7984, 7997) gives 0.130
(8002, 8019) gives 0.200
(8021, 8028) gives 0.060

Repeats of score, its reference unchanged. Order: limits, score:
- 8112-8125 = -0.5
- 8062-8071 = -0.2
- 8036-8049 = -0.2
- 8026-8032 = -0.3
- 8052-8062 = 0.2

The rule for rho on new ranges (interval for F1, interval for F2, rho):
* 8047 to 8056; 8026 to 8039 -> 15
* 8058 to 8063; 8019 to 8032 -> 8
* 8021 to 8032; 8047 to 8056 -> 5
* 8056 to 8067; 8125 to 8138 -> 28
